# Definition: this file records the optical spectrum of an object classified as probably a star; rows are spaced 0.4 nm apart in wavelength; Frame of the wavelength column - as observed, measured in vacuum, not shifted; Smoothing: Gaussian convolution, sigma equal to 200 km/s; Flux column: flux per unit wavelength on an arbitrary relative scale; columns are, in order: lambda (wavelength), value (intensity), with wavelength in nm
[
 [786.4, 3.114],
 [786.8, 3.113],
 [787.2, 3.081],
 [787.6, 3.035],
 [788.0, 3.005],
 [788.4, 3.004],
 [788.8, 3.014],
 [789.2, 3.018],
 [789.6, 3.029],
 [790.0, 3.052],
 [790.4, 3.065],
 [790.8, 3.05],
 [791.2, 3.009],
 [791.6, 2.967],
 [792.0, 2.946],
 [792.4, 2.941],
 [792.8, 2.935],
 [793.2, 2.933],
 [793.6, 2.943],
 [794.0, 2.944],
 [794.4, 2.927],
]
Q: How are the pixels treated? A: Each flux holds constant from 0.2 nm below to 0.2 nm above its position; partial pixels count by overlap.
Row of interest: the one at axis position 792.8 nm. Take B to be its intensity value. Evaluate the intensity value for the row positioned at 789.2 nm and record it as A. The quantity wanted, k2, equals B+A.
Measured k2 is 5.95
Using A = 3.018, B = 2.935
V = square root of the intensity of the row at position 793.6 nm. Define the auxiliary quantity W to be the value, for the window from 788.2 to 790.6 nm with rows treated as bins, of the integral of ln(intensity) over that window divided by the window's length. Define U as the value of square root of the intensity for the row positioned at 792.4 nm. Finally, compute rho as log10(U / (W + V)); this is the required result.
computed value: -0.2166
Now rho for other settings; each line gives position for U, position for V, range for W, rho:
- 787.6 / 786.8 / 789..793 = -0.2158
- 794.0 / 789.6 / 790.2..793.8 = -0.2175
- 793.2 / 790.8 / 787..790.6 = -0.2221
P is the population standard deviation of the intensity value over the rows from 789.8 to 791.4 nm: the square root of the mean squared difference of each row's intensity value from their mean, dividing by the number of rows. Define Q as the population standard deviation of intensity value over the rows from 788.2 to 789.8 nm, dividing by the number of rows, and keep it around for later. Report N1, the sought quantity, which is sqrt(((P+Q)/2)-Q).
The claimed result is 0.08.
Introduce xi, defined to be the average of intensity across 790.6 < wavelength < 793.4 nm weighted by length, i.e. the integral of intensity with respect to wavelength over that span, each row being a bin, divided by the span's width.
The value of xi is 2.97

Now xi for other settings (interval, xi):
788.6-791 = 3.04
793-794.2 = 2.94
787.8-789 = 3.01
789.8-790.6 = 3.06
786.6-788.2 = 3.06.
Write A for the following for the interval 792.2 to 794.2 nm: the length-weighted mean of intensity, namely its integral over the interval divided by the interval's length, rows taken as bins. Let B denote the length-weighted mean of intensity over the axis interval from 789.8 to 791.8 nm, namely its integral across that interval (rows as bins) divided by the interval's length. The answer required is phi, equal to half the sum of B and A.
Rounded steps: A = 2.94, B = 3.03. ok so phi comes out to 2.98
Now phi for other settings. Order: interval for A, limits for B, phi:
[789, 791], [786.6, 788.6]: 3.05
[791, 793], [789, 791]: 3.00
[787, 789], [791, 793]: 2.99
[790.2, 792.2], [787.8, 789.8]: 3.01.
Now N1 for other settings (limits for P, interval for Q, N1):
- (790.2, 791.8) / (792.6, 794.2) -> 0.13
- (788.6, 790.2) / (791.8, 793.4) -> 0.07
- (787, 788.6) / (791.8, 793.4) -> 0.11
